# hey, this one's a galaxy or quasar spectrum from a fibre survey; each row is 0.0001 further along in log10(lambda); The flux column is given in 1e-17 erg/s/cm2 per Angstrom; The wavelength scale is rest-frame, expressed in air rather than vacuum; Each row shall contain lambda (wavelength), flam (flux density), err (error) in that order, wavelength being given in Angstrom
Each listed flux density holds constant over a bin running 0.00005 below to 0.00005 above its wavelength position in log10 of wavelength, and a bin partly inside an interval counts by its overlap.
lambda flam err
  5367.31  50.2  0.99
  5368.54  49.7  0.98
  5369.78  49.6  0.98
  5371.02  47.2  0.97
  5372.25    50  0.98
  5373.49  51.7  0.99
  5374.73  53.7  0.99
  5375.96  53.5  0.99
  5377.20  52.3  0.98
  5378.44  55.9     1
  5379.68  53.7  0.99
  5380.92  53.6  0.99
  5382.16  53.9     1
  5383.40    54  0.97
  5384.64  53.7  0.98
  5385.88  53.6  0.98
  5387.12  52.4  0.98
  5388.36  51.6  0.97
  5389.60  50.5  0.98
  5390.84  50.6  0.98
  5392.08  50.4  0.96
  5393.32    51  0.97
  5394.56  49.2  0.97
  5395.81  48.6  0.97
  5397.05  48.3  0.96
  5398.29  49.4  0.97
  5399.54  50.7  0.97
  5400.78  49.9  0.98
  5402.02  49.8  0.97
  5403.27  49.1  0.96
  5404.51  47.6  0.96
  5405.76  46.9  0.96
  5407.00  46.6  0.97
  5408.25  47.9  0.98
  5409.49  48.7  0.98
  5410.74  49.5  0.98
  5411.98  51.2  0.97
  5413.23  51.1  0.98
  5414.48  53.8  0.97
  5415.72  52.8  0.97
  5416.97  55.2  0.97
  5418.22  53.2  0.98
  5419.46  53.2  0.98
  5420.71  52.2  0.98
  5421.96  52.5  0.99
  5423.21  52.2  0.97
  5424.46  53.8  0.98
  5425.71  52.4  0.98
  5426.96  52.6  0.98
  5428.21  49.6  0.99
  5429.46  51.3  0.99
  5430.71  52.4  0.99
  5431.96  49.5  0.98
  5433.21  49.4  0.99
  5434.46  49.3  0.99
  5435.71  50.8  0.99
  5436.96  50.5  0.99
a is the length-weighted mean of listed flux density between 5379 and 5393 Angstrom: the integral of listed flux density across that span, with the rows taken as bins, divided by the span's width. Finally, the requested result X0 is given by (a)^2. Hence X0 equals 2760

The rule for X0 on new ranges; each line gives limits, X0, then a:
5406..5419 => 2595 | 50.9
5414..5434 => 2728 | 52.2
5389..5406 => 2448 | 49.5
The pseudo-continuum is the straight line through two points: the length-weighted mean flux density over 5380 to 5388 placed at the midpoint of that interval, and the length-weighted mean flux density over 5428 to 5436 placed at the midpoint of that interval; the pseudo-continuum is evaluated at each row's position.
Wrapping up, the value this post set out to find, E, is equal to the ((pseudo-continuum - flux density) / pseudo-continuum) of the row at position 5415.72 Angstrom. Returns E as -0.03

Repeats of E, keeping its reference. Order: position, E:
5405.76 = 0.10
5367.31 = 0.08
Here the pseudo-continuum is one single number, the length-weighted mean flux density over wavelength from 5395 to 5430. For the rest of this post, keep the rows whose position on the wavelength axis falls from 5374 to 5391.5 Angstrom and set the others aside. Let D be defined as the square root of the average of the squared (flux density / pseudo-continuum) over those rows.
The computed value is 1.047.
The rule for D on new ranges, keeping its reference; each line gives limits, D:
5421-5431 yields 1.028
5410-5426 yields 1.037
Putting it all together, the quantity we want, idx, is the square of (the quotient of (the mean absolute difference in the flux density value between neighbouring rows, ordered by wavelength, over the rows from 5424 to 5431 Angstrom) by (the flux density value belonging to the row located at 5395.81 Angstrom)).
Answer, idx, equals 0.0009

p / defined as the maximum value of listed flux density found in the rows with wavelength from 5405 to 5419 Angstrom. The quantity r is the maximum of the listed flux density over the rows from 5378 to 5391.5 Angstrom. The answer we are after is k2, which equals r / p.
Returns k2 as 1.01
